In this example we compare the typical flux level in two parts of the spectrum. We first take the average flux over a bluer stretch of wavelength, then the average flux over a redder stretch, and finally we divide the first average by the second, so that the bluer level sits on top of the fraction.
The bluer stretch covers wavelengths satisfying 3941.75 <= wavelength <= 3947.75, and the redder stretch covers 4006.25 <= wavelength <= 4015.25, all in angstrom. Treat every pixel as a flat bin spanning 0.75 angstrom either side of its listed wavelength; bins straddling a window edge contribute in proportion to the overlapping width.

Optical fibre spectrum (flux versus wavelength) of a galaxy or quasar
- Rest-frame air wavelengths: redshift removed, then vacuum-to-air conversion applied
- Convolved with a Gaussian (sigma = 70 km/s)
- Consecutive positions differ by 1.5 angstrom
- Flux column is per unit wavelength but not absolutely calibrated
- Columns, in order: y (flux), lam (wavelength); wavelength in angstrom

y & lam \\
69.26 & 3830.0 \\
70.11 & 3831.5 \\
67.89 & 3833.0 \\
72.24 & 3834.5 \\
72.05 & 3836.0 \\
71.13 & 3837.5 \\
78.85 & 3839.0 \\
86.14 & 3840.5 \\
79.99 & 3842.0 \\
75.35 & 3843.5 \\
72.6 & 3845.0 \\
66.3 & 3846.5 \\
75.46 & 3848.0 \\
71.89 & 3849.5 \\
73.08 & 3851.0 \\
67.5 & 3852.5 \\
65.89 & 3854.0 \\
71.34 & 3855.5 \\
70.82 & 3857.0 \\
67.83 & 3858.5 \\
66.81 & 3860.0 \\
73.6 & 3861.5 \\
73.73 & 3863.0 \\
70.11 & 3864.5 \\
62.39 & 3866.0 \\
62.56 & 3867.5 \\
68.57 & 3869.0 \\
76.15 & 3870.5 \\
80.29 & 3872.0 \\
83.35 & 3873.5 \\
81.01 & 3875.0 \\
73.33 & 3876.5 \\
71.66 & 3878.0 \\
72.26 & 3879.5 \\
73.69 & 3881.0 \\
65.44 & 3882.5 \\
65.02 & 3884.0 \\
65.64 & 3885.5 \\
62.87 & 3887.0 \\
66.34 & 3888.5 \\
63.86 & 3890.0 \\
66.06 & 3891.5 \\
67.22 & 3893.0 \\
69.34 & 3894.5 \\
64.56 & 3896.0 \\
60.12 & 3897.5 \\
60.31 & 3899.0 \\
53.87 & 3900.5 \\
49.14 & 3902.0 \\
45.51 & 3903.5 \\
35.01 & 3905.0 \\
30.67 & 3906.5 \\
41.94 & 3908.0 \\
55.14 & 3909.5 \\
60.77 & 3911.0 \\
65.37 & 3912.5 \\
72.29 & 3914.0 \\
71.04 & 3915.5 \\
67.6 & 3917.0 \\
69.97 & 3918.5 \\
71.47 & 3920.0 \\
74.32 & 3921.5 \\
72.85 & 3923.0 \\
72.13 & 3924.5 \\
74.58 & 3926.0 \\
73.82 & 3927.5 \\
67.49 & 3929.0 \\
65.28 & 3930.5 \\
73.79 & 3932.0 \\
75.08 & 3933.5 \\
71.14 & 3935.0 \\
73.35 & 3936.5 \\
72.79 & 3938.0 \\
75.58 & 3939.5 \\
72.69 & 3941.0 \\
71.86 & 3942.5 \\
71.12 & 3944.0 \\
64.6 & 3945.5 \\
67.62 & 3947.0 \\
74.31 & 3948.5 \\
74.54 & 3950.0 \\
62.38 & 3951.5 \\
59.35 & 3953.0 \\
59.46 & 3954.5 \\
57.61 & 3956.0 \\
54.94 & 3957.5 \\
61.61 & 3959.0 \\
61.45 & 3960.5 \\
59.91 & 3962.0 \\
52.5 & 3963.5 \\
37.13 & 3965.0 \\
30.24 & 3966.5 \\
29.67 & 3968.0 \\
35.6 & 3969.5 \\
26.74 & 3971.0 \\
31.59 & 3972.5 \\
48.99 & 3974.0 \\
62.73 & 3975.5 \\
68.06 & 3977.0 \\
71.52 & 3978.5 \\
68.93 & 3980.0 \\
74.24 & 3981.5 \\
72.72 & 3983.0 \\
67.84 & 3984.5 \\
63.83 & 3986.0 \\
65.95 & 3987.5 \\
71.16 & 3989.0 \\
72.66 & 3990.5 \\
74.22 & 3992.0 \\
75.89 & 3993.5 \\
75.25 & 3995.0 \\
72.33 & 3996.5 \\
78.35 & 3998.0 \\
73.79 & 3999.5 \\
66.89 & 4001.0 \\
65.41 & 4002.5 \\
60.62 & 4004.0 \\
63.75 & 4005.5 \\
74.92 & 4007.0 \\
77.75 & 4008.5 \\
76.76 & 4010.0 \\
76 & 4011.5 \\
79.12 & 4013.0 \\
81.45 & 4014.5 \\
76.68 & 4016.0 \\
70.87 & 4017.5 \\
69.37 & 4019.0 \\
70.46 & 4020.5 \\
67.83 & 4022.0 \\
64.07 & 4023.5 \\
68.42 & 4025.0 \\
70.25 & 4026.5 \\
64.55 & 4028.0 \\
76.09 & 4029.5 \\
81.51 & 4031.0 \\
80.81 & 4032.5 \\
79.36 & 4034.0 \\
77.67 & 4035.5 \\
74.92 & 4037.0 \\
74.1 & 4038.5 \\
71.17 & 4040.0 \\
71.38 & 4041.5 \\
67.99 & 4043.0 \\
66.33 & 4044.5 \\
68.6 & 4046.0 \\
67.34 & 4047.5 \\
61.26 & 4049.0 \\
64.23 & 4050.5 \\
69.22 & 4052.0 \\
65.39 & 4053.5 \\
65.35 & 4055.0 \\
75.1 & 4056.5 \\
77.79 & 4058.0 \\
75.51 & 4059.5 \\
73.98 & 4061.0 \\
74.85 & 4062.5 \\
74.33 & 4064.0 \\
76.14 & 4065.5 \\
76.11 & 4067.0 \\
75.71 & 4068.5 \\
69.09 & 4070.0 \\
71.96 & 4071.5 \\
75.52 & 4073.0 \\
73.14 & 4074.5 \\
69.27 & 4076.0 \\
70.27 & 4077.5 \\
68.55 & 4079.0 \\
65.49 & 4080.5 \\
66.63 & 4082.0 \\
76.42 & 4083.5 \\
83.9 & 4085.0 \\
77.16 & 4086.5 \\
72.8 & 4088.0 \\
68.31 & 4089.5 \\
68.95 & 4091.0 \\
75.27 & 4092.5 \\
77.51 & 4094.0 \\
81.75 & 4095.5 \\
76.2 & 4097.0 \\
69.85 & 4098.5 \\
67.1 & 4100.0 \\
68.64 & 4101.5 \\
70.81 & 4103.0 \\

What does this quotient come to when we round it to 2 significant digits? 0.89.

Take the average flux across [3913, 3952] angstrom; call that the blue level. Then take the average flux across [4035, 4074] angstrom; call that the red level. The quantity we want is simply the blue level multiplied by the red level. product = 5103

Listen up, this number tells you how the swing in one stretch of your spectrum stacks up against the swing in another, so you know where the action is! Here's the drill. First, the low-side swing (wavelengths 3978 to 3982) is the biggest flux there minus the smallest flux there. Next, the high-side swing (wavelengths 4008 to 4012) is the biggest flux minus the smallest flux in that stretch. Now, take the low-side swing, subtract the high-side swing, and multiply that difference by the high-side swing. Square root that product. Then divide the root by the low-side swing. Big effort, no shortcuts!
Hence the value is 0.47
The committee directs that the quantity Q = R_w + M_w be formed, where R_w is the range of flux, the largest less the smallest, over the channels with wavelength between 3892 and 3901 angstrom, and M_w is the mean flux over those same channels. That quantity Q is 78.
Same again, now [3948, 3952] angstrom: 83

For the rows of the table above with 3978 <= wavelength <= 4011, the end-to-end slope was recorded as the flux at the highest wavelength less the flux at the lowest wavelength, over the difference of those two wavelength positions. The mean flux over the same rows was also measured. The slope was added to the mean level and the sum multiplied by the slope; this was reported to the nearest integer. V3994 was 12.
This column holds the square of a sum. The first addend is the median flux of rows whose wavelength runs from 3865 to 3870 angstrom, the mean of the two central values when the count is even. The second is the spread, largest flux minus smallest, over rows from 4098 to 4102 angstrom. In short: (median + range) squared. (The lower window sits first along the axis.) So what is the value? 4265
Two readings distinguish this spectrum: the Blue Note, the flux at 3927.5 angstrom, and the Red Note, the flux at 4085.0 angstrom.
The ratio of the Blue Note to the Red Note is 0.88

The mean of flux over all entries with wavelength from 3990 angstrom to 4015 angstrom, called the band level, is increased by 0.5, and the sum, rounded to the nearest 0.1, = 73.7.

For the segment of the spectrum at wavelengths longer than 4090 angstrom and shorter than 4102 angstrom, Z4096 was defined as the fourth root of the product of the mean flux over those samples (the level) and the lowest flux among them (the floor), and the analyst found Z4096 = 8.4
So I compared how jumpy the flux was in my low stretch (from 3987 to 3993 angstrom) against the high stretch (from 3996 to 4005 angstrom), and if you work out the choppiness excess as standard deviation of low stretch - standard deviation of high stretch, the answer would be -2.8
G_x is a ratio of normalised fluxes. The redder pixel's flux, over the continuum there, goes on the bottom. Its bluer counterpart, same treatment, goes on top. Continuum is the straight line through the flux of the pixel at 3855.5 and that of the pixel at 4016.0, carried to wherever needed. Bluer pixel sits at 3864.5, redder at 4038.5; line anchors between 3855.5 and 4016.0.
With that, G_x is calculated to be 1.02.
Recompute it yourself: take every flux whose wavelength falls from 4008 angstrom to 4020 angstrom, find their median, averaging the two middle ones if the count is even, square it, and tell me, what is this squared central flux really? 5886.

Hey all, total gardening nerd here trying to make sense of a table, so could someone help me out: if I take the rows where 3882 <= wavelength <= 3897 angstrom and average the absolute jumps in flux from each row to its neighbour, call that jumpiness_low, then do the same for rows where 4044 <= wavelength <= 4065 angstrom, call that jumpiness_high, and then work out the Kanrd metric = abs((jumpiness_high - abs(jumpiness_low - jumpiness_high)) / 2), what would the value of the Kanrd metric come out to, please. 1.11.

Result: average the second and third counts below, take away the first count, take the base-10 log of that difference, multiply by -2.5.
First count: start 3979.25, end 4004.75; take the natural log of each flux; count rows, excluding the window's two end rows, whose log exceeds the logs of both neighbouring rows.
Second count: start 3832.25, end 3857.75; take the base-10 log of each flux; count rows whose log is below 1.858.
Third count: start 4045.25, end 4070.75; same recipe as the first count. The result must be -1.4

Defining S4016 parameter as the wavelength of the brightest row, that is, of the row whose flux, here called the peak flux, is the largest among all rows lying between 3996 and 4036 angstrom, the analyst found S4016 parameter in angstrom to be 4031.0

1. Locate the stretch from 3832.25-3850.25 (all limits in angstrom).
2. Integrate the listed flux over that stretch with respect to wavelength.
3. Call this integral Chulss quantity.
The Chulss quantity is 1335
